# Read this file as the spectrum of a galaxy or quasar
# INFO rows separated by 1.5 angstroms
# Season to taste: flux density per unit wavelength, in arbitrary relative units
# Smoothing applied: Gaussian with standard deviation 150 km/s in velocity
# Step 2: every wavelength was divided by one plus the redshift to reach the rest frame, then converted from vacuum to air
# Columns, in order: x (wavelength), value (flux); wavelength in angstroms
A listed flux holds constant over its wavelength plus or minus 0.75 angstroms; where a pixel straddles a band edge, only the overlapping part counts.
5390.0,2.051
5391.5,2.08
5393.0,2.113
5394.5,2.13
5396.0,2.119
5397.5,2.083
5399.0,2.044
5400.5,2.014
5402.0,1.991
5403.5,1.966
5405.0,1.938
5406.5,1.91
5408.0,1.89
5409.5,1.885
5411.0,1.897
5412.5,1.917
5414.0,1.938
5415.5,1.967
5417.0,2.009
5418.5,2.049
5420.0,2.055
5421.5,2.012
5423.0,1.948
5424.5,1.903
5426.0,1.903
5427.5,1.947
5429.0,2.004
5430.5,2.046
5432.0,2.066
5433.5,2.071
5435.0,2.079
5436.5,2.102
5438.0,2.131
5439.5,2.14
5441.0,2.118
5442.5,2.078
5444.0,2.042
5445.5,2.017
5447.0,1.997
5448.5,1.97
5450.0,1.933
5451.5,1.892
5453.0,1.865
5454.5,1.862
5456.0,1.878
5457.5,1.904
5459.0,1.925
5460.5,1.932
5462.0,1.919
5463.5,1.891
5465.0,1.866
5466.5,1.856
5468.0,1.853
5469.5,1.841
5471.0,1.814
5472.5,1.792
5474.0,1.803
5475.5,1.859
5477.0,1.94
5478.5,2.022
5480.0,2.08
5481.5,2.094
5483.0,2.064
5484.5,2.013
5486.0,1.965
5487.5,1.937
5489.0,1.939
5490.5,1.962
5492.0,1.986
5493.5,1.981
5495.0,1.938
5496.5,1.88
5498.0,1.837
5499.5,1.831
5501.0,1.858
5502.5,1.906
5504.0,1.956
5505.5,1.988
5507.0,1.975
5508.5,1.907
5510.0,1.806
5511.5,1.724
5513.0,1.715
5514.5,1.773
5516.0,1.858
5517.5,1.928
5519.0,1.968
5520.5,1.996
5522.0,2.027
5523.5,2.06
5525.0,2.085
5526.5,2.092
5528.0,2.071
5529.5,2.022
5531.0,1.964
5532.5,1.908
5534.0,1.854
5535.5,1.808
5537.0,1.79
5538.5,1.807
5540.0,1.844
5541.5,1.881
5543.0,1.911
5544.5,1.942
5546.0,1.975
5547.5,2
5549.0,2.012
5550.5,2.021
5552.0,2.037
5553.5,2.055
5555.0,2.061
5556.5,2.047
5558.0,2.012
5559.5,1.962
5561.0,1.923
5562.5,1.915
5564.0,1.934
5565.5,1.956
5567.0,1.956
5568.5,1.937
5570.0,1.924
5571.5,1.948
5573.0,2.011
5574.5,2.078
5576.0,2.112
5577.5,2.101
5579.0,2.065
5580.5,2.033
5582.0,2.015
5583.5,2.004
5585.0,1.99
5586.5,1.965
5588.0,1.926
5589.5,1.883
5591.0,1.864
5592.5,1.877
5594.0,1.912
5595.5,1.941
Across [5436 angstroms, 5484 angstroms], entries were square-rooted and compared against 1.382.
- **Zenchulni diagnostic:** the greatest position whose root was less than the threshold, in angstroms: 5475.5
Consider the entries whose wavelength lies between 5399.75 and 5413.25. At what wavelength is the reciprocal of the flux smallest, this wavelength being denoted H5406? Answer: 5400.5 angstroms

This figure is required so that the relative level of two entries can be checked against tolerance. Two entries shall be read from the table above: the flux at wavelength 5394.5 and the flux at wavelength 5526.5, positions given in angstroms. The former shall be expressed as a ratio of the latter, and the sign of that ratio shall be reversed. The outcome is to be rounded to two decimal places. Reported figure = -1.02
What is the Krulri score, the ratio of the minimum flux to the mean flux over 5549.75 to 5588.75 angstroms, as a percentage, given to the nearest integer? 96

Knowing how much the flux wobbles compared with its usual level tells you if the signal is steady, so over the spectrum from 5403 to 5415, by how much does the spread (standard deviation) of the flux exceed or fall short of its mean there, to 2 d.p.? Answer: -1.89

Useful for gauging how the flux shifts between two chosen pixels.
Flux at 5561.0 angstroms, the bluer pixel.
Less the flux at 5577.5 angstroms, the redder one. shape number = -0.18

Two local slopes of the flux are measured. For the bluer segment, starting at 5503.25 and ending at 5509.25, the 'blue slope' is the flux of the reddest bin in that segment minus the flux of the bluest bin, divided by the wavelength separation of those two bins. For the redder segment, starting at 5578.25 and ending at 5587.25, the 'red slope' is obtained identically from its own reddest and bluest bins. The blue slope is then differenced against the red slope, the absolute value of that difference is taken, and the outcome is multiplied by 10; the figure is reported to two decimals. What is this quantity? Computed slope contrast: 0.02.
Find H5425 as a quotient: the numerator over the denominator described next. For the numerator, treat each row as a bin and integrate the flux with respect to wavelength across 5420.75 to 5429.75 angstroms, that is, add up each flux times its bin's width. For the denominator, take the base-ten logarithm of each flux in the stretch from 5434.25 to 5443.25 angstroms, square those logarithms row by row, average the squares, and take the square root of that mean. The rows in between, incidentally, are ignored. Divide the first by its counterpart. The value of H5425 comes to 54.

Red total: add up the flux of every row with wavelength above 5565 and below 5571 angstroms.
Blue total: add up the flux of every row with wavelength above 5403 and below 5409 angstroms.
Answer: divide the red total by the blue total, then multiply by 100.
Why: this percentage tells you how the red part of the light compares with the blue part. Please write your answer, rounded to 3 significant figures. 101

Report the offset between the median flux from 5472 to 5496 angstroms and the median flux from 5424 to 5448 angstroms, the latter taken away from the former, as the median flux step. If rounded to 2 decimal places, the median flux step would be -0.09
